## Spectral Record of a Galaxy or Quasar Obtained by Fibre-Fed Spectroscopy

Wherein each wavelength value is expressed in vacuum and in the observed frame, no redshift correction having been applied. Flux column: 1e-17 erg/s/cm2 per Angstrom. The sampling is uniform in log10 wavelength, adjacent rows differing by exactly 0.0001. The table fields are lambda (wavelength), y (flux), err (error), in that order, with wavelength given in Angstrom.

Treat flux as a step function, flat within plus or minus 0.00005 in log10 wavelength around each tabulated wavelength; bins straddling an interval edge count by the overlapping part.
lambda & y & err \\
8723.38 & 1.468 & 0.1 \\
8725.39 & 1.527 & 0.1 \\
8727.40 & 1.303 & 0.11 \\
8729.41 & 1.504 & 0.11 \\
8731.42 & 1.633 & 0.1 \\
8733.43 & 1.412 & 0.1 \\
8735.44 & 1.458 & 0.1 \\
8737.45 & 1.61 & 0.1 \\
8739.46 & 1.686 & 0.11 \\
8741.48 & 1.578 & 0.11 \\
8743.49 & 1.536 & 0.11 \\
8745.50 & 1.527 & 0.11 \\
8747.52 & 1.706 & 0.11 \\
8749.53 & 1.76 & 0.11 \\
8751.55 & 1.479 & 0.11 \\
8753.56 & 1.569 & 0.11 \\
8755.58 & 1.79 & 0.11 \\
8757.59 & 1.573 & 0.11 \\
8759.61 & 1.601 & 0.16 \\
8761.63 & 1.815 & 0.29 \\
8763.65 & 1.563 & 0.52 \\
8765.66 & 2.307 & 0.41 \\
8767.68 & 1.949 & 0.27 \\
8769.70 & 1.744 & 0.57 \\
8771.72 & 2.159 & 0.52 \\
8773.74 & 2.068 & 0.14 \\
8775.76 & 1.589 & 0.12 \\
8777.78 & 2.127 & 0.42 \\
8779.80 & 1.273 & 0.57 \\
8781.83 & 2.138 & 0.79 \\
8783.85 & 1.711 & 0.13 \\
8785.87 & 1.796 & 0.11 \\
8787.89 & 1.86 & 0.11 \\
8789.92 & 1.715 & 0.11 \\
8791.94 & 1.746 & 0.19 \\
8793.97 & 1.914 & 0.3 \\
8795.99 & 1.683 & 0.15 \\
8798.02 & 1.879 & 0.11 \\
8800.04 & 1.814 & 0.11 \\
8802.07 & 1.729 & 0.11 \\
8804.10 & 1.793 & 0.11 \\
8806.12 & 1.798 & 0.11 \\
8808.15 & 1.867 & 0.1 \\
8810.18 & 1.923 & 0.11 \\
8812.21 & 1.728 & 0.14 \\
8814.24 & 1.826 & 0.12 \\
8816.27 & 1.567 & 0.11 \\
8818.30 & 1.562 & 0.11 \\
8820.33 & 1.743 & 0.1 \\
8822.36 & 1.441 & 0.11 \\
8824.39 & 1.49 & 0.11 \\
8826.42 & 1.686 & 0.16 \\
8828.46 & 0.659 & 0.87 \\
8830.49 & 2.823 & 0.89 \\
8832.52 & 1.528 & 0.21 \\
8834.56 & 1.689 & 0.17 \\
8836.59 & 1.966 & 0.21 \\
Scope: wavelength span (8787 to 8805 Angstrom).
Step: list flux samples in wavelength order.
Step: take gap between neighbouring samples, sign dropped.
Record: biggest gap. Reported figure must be 0.23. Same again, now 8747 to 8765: 0.28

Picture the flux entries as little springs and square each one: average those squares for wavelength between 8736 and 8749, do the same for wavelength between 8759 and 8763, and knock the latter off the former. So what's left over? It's -0.3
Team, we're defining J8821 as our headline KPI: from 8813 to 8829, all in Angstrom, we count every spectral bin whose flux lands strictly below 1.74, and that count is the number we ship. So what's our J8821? 6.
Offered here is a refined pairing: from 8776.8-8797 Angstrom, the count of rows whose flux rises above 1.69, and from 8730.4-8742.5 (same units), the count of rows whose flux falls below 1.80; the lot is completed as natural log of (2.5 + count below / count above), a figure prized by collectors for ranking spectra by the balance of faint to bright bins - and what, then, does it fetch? 1.18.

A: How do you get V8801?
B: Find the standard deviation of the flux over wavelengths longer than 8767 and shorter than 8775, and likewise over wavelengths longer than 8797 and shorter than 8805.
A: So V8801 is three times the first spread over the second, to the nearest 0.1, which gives 8.7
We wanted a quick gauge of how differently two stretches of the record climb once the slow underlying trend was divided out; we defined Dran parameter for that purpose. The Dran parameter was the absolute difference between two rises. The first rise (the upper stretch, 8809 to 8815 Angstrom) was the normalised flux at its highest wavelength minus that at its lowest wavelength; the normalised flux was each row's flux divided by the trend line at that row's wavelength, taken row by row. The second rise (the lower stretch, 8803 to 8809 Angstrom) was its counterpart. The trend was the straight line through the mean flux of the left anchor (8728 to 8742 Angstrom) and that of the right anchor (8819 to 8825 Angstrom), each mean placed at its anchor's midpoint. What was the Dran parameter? 0.11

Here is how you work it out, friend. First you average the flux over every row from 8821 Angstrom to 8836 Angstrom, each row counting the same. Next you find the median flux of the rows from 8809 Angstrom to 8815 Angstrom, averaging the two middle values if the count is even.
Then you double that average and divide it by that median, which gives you 1.8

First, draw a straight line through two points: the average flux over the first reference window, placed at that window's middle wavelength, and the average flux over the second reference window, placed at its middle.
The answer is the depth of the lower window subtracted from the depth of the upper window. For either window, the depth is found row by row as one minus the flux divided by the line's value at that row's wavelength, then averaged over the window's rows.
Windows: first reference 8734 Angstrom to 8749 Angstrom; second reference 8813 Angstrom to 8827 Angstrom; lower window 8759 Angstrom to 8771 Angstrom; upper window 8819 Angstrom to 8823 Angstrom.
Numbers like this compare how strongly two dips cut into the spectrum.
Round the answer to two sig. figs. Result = 0.16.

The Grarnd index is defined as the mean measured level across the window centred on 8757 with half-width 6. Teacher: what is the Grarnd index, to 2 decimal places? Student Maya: 1.64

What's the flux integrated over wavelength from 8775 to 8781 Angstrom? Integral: 10.1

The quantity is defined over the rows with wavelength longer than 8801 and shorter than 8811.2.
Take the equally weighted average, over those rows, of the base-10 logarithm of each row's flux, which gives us 0.26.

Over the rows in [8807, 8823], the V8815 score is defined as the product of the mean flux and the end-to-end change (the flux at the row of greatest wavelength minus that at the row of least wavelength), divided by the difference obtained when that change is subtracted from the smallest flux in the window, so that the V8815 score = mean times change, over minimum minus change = -0.4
